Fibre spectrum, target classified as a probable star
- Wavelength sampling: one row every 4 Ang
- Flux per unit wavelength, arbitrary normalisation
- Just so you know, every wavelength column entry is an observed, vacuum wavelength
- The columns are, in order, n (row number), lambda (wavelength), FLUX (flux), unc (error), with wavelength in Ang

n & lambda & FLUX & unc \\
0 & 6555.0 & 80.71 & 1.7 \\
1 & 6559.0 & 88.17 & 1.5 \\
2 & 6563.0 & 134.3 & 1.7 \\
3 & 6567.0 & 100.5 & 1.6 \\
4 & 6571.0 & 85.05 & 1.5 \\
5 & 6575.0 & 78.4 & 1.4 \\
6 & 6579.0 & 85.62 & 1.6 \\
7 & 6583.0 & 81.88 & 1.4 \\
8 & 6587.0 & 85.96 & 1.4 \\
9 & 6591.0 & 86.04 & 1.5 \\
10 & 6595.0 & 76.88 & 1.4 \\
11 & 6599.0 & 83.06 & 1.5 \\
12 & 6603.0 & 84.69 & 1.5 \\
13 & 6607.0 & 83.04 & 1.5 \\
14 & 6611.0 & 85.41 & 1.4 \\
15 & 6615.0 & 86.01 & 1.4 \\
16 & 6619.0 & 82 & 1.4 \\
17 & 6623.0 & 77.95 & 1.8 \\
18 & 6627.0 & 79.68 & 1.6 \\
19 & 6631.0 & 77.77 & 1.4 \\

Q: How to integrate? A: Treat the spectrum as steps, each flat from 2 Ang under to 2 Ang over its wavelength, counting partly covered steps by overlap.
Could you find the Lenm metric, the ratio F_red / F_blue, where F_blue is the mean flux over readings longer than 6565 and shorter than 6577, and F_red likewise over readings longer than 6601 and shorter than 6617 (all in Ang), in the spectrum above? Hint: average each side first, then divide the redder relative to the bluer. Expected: 0.96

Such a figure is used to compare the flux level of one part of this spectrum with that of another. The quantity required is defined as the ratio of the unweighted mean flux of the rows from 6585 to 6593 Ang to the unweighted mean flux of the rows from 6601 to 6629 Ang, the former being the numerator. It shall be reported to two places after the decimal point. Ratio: 1.04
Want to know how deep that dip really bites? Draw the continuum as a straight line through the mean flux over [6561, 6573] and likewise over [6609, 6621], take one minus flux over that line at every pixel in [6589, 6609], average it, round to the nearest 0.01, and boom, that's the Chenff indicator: 0.10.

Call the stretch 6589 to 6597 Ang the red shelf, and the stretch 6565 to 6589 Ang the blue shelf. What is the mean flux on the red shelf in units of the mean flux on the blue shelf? 0.94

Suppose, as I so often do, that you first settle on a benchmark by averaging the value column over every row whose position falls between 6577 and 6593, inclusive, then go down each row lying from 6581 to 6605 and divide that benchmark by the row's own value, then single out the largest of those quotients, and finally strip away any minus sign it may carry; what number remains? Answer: 1.10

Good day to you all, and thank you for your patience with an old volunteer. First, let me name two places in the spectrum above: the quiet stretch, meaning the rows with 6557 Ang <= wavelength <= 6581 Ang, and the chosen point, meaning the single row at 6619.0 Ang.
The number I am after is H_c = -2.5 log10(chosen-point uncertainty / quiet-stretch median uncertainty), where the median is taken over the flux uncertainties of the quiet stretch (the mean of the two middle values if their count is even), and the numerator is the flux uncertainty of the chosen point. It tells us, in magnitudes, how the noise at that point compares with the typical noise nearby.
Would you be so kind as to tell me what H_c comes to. 0.11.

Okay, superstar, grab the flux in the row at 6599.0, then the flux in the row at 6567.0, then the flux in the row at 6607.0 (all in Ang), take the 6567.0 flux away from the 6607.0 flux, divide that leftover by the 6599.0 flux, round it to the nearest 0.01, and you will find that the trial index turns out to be -0.21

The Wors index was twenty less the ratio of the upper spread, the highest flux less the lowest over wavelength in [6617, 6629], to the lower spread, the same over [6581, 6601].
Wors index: 19.6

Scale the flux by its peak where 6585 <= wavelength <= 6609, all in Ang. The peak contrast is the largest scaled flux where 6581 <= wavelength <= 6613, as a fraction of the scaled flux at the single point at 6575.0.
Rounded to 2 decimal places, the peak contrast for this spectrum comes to 1.10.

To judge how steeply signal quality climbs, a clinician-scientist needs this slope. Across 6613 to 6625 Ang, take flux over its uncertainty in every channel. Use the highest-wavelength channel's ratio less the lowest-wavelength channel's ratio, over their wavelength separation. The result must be -2.3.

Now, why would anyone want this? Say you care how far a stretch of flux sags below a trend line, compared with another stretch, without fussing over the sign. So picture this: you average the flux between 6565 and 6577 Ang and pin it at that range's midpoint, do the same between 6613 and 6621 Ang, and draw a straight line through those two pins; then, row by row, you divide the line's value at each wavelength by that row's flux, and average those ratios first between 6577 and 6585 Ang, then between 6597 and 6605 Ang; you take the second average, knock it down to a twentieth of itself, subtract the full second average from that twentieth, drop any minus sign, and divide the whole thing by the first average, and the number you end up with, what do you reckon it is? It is 0.929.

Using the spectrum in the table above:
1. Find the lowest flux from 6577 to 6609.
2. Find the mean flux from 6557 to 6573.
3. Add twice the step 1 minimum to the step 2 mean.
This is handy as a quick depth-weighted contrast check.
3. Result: 256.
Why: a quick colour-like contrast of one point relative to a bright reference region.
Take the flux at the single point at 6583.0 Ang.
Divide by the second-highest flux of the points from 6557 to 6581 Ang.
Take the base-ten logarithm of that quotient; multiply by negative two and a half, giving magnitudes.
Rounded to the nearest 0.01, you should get 0.22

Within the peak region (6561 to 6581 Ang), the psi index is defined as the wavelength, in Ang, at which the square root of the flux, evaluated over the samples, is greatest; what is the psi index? 6563.0 Ang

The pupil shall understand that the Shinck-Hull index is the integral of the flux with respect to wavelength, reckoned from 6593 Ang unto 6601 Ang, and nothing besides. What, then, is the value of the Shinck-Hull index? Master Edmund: 640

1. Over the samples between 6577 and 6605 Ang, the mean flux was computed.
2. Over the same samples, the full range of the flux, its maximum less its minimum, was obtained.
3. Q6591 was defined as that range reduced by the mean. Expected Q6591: -74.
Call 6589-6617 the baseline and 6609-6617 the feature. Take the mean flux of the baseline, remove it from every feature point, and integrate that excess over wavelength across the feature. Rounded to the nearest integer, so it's 17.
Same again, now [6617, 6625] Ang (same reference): -29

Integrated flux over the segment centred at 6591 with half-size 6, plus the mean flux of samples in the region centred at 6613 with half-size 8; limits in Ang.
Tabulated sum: 1080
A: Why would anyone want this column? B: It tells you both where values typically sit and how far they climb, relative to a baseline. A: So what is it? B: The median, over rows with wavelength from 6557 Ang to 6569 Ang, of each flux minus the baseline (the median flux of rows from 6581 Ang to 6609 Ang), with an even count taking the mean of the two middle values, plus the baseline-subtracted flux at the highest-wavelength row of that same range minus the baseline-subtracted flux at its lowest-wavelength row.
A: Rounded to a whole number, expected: 30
